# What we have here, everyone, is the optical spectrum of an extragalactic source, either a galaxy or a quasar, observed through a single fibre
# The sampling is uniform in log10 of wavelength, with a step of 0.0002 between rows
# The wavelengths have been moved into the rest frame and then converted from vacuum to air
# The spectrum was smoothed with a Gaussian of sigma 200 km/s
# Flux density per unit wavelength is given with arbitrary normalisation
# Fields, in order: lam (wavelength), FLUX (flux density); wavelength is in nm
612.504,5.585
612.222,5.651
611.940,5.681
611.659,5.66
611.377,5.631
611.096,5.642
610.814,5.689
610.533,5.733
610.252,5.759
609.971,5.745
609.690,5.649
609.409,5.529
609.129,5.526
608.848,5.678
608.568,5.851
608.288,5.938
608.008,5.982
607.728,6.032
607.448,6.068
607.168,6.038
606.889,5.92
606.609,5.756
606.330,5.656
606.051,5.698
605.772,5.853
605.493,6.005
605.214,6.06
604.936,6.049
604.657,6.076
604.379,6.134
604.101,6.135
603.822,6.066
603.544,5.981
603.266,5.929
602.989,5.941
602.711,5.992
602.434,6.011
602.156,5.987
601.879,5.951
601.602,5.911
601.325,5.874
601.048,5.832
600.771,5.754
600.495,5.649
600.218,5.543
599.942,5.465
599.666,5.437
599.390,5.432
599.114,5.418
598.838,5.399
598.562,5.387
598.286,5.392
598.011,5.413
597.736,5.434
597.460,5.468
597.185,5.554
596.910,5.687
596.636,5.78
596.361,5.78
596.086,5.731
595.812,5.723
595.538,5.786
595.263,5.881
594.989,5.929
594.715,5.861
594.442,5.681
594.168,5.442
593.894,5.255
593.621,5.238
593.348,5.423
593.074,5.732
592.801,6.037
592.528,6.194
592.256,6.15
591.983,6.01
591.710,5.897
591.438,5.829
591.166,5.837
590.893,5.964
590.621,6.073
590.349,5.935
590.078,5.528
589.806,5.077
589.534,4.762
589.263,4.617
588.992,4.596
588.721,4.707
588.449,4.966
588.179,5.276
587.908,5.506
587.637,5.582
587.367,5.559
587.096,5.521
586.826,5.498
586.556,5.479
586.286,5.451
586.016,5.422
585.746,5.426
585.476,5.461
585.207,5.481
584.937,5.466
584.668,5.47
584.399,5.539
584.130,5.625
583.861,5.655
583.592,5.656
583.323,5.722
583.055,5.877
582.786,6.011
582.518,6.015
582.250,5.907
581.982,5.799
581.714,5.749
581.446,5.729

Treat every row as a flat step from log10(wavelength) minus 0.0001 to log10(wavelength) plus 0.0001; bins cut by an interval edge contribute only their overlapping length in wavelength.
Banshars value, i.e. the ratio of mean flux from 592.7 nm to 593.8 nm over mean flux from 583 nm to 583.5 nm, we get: 0.97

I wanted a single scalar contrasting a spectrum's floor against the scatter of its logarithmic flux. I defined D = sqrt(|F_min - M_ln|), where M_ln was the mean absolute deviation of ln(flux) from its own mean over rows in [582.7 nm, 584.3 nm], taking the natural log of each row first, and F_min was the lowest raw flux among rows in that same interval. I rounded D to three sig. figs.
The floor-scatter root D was 2.37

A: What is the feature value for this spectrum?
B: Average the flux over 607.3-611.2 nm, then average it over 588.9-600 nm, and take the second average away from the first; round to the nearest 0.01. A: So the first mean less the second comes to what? 0.18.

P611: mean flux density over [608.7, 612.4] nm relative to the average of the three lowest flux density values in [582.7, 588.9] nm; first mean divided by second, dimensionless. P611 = 1.14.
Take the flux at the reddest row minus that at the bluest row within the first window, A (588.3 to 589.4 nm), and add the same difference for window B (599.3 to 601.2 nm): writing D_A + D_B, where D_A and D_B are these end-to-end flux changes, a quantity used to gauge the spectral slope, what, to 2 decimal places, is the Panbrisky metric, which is 0.05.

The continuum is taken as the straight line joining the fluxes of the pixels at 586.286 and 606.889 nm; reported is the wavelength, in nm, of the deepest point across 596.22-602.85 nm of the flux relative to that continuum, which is 598.562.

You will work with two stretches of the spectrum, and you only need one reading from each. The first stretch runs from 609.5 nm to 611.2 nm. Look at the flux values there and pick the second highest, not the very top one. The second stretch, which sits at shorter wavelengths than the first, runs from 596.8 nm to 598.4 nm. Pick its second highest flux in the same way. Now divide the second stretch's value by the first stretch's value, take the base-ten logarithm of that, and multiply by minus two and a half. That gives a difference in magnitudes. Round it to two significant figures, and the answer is 0.037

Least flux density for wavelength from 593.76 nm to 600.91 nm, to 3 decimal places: 5.255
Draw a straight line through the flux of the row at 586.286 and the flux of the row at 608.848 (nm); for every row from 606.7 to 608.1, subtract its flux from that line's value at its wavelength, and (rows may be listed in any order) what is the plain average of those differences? -0.34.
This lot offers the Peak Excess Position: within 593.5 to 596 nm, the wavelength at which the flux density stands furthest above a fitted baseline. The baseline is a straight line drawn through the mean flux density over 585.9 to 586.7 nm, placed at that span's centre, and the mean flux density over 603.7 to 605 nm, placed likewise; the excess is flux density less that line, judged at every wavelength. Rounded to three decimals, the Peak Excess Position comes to 594.989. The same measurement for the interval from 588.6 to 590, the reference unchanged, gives 589.806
